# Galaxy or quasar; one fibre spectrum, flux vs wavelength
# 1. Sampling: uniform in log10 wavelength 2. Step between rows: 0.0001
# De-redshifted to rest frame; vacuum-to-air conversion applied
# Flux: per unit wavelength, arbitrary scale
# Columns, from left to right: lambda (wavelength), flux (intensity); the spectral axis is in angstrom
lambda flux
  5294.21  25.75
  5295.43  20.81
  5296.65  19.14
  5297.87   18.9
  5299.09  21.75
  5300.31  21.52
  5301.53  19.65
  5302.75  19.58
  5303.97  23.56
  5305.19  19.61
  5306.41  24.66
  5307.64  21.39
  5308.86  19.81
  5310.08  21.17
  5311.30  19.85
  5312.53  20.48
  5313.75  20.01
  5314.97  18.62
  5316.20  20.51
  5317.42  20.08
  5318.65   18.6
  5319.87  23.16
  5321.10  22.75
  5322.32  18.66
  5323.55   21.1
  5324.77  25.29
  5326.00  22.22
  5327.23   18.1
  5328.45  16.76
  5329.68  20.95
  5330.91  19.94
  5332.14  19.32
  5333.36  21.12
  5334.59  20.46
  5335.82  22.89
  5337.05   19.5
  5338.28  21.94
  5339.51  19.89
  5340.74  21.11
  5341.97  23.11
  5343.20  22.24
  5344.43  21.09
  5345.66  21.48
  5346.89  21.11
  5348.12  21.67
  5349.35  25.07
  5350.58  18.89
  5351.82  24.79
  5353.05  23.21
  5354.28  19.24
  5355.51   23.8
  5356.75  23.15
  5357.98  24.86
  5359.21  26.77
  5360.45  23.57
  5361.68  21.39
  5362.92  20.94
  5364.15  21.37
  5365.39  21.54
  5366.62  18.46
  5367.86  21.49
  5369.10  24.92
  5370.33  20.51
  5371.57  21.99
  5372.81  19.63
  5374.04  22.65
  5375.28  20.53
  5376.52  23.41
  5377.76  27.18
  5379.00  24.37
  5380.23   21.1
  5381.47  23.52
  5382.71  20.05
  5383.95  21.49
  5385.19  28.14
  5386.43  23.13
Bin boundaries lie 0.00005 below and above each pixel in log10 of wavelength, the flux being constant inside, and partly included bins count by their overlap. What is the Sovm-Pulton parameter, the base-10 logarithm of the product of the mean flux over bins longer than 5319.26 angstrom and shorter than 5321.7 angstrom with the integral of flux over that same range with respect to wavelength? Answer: 3.11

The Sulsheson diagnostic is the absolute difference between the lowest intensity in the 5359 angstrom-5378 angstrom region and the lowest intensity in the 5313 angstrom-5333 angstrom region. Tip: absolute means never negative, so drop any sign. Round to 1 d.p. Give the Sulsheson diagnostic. 1.7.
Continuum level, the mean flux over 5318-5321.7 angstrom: 21.5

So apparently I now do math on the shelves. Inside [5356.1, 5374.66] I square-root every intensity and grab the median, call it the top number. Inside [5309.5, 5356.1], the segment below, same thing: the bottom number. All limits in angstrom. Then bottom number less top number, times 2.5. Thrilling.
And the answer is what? -0.12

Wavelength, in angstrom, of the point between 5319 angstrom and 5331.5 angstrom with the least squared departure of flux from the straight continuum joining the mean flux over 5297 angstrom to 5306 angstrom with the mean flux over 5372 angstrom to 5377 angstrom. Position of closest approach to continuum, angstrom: 5329.68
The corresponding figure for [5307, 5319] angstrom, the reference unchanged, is 5312.53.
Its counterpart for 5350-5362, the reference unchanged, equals 5361.68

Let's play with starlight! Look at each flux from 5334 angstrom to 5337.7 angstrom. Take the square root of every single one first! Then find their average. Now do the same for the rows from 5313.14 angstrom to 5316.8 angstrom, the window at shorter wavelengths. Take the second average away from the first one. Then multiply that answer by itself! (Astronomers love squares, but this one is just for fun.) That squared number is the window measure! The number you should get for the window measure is 0.018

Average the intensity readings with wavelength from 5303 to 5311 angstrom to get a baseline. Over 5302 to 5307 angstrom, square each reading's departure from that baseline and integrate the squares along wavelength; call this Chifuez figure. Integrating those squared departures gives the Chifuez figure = 26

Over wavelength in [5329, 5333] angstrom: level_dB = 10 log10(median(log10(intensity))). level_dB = 1.14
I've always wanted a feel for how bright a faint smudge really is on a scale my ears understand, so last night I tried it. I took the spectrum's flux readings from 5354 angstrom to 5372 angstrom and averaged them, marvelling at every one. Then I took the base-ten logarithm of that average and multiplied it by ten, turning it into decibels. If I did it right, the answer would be 13.5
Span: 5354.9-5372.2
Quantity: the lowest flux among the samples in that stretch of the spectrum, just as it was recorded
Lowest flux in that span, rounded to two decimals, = 18.46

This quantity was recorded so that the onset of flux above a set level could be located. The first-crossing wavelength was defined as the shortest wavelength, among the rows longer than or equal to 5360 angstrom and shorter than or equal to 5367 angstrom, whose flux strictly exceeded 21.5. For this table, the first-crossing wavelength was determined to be 5360.45 angstrom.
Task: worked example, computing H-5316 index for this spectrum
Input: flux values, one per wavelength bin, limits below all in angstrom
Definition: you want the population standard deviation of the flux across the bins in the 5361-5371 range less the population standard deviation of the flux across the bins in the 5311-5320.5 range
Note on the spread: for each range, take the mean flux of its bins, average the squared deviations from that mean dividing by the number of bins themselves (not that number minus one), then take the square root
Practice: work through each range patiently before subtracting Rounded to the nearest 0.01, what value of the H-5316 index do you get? 0.33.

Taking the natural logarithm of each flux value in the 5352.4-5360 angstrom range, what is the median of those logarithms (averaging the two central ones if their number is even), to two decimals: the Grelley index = 3.16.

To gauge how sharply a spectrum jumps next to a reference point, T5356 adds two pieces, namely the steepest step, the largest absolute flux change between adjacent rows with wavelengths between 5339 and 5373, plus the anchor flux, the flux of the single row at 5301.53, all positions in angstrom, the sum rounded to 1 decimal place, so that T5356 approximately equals 25.8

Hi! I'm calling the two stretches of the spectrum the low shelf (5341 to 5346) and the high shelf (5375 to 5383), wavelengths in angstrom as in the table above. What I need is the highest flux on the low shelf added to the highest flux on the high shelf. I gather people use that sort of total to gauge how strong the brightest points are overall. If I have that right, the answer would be 50.3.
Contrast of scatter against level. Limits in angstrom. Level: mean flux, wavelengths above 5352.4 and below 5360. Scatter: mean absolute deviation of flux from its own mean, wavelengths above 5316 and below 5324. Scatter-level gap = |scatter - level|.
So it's 22.1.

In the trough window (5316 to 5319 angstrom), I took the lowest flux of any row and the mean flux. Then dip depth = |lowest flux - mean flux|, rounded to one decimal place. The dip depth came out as 1.1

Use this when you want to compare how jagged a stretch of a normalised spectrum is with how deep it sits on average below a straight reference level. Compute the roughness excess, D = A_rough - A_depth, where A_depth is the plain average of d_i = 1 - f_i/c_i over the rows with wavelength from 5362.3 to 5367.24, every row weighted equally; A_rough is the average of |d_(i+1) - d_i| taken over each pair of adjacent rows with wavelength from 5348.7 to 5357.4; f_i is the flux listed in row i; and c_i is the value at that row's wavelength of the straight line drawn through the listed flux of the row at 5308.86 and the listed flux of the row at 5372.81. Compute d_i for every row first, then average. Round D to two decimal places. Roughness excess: 0.24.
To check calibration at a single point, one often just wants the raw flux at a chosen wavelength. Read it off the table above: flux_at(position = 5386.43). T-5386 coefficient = 23.13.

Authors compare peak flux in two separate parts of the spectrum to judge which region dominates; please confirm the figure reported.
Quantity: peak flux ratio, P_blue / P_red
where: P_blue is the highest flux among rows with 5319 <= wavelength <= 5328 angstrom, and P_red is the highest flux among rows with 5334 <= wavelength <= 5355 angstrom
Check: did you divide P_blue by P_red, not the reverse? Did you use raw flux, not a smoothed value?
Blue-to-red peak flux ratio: 1.009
